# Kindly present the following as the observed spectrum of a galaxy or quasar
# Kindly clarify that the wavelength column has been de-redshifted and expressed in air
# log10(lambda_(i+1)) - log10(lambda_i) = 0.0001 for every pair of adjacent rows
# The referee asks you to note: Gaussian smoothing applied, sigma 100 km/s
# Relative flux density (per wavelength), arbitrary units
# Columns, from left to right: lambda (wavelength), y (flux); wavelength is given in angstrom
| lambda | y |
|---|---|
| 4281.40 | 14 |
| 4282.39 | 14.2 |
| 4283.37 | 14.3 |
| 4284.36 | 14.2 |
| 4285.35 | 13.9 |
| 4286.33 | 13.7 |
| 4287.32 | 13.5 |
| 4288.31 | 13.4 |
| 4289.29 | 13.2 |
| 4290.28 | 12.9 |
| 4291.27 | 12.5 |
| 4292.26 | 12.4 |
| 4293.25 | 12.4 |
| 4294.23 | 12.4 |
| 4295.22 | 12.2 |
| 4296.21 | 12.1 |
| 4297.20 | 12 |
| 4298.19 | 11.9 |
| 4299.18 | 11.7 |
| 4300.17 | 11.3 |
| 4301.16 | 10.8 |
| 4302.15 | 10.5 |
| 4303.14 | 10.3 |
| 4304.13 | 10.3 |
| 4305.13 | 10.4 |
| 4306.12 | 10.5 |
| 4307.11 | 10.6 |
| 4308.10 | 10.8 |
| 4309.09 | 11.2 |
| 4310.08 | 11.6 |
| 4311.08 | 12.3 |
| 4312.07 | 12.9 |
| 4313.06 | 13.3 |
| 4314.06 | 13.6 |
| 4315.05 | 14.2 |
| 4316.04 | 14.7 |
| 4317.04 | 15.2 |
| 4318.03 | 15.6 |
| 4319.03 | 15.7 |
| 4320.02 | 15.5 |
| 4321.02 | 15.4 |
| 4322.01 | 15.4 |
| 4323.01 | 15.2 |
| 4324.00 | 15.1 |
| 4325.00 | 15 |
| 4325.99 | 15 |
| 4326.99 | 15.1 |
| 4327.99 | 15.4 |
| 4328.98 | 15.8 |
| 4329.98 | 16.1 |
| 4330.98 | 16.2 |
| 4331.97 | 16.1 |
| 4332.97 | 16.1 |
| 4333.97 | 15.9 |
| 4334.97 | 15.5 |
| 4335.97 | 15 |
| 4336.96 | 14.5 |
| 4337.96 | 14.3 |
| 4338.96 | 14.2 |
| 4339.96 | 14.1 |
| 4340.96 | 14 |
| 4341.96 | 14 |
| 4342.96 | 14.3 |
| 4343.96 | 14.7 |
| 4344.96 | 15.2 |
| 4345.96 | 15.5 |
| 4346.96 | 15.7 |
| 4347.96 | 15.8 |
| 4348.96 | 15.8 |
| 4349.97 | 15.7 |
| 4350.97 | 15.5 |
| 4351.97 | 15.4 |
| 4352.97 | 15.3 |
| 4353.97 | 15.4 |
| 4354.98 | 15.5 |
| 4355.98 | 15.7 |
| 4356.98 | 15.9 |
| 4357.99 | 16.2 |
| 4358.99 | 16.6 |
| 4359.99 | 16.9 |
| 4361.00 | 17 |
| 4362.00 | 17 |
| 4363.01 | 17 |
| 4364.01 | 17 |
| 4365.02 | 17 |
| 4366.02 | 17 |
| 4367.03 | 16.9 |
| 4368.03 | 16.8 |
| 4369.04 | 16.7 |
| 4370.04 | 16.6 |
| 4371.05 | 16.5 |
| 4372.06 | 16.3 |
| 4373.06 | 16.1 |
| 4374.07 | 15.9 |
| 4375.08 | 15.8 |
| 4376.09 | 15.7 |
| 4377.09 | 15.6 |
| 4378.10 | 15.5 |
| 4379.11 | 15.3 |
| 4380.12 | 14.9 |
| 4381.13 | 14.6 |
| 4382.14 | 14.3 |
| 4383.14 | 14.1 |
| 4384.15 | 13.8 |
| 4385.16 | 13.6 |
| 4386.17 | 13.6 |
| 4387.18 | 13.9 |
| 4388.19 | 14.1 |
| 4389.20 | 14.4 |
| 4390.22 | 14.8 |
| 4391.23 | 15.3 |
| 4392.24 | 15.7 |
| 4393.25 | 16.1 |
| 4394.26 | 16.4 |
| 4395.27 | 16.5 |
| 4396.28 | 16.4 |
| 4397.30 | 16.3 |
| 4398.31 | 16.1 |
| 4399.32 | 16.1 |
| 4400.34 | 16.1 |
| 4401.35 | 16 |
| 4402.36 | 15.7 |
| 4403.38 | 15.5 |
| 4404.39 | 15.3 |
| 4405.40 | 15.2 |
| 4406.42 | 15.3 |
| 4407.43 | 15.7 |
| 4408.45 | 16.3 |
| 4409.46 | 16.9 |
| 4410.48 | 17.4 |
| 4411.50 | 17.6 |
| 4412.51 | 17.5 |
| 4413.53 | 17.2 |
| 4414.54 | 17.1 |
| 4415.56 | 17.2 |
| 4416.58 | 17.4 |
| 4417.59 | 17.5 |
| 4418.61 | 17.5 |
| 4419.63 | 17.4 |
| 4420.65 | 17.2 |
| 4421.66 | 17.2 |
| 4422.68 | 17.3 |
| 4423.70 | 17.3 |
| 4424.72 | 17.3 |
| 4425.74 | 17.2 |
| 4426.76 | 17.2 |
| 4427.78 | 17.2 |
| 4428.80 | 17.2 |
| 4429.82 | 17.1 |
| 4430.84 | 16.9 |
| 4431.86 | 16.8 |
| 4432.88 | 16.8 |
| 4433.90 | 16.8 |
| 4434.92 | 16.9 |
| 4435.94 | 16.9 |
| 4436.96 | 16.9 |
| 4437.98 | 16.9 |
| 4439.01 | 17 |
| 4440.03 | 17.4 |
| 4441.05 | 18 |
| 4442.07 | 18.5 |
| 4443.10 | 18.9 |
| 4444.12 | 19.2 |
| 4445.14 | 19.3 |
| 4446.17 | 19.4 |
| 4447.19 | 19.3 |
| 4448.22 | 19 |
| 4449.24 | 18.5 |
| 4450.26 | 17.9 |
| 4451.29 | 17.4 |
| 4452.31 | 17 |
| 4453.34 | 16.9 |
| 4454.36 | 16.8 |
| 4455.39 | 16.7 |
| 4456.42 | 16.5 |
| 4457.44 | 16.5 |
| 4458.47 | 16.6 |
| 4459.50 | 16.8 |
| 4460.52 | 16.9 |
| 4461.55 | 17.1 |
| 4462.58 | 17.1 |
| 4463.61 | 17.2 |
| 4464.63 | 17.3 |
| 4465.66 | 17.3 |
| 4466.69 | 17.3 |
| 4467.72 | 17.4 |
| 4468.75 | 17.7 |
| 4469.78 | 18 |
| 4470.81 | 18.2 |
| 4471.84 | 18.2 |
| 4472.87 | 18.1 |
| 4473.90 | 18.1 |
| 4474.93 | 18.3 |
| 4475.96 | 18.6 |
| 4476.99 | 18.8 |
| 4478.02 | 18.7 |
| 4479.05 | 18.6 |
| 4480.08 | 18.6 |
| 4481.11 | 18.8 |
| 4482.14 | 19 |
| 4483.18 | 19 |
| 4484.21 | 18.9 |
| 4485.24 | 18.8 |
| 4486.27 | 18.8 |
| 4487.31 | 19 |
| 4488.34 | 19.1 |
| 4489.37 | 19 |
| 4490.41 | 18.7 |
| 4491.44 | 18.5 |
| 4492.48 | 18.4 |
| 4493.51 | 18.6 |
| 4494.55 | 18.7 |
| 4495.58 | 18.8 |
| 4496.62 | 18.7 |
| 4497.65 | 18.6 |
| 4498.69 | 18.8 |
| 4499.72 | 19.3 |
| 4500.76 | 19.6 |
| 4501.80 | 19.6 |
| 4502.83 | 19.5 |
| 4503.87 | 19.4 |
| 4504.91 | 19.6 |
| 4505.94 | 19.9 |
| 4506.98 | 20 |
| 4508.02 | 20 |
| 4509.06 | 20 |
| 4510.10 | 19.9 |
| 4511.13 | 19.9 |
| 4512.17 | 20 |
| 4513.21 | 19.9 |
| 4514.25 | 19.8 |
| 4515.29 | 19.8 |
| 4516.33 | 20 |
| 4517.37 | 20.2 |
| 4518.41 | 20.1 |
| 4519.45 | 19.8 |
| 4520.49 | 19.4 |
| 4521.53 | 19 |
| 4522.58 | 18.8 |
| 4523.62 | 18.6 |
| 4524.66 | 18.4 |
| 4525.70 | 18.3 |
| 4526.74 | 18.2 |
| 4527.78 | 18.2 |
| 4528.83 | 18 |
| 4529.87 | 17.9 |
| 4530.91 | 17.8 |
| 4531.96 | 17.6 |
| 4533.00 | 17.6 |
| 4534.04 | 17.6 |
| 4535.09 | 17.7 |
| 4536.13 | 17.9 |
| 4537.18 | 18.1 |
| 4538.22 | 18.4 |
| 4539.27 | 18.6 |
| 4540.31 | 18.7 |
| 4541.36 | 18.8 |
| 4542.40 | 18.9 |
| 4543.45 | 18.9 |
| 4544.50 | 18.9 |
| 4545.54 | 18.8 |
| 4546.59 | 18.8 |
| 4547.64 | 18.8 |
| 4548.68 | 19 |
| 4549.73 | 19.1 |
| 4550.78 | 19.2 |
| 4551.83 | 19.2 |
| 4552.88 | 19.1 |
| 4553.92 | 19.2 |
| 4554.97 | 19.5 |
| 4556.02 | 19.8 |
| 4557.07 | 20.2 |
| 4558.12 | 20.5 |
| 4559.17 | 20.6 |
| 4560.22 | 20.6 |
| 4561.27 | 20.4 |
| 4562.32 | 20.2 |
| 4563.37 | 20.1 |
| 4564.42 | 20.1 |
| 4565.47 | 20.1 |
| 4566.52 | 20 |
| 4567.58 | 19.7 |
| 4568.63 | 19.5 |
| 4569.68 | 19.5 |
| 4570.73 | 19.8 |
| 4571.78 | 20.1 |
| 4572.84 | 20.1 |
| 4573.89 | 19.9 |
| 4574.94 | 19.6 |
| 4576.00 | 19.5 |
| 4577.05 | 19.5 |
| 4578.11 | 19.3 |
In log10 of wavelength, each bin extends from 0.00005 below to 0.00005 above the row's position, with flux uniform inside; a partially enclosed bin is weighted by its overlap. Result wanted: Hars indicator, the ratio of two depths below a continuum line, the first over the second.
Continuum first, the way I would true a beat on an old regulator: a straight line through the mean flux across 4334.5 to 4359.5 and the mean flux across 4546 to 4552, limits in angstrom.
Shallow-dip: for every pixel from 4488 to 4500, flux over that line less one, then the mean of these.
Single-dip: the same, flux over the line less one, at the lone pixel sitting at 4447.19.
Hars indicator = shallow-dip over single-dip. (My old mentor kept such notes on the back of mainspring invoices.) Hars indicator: 0.3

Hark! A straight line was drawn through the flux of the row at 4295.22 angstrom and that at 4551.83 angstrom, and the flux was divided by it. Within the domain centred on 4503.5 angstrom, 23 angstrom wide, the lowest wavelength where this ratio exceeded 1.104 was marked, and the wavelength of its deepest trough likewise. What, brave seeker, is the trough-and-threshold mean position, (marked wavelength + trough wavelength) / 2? 4499.2 angstrom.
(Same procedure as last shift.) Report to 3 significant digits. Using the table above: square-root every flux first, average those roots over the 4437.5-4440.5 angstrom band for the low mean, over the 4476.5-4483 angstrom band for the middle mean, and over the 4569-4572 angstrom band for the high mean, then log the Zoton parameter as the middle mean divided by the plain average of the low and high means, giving 1.01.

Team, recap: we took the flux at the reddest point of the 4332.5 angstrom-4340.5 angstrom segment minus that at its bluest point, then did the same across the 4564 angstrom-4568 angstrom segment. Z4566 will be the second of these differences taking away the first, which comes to 1.6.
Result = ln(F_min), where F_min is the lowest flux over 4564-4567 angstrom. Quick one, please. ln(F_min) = 3.0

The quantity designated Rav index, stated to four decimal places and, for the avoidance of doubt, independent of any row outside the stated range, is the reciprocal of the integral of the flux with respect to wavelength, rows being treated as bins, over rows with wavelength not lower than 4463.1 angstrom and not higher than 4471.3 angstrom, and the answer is 0.0069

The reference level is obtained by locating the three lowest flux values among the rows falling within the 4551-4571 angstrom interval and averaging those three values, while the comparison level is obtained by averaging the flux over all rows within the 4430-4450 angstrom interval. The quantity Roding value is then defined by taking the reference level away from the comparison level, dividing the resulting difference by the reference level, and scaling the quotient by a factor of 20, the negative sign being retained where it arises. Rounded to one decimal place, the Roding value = -1.4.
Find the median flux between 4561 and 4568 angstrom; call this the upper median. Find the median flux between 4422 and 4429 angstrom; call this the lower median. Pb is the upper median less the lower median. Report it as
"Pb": 2.9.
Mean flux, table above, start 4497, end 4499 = 18.7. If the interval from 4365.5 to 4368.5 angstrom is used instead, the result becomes 16.9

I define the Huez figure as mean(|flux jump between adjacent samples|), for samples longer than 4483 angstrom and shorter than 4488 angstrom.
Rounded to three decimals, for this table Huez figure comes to 0.100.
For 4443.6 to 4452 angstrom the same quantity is 0.314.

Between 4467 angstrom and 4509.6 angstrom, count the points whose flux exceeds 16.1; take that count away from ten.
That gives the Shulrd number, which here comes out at -31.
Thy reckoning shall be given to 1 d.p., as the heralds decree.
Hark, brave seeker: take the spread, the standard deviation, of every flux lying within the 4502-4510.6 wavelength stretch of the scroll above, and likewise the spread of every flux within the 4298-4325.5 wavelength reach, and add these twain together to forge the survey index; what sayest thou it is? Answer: 2.3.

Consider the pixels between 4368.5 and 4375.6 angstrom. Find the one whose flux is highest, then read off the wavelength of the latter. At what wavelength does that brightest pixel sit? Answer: 4369.04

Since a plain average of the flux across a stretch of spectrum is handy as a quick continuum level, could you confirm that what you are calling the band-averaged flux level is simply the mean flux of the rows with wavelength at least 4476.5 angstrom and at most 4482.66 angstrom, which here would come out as 19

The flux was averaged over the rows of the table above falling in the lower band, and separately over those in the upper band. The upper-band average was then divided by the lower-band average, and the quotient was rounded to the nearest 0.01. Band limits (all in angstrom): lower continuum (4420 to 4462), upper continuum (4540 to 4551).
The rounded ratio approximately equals 1.08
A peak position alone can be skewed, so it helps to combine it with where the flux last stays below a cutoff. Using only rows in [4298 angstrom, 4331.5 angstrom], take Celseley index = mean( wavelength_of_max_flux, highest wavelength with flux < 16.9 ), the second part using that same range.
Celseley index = 4331.0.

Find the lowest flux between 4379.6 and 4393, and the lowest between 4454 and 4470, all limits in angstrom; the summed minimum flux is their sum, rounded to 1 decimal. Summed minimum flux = 30.1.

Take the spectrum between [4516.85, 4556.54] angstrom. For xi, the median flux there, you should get 18.8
